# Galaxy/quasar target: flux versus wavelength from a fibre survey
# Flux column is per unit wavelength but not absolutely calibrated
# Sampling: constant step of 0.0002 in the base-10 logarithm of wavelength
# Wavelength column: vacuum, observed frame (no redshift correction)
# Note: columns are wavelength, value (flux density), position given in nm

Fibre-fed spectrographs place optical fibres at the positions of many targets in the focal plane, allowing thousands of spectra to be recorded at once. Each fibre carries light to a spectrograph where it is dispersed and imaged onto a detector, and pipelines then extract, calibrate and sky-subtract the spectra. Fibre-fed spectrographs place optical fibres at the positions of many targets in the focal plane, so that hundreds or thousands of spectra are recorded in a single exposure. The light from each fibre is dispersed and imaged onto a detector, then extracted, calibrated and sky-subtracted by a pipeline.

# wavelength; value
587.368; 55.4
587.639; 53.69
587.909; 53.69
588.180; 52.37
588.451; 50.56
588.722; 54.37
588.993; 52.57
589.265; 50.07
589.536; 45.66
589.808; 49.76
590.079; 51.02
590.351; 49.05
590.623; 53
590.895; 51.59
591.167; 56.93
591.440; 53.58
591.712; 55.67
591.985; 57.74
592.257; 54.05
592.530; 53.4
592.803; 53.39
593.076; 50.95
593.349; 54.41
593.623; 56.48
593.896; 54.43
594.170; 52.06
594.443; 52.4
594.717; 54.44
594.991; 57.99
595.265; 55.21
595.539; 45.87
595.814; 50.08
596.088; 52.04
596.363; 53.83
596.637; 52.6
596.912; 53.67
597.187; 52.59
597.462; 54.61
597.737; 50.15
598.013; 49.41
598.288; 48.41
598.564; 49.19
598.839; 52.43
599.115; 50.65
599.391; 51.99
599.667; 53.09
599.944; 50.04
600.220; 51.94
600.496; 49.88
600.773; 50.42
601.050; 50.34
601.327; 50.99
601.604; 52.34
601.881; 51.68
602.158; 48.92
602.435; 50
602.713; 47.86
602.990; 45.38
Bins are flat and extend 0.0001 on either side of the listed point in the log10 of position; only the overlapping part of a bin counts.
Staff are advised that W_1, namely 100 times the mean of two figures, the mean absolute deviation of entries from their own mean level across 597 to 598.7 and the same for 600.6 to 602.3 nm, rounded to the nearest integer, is 140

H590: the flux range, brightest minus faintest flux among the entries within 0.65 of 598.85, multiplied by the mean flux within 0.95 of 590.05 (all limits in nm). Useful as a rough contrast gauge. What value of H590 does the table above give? 201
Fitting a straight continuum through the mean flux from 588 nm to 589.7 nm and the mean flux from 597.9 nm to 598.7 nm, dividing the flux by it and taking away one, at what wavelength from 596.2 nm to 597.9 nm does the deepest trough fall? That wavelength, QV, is 597.737 nm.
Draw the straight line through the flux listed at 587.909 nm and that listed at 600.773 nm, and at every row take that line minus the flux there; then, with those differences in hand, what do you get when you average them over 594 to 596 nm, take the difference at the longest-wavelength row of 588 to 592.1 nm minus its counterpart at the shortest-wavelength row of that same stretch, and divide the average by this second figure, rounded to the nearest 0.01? 0.11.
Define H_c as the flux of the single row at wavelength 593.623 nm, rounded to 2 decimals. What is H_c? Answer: 56.48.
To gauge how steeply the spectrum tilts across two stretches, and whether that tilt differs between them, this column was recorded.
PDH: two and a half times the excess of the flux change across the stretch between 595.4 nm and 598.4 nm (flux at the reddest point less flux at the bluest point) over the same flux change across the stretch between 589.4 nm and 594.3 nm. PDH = -10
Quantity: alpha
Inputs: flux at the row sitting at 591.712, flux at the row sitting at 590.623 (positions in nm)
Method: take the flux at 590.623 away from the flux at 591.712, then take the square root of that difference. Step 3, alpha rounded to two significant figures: 1.6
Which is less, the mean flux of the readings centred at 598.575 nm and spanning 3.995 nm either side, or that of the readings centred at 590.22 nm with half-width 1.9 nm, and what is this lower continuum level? 51.54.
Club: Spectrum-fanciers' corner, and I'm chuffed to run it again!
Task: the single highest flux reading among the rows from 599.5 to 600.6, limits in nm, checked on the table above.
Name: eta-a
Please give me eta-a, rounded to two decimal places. 53.09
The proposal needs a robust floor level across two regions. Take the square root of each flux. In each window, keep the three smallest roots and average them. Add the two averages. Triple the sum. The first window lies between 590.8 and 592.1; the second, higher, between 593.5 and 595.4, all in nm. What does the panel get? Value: 43.8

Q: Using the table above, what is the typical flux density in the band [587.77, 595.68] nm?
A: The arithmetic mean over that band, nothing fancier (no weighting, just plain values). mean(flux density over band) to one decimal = 52.9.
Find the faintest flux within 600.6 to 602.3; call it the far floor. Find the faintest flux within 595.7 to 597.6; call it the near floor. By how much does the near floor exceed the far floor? 1.2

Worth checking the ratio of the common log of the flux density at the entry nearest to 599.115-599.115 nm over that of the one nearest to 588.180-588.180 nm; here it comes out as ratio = 0.992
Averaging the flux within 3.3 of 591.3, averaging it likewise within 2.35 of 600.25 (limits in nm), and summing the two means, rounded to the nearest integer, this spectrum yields 103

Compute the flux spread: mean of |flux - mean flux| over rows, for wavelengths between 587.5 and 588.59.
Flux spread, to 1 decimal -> 1.1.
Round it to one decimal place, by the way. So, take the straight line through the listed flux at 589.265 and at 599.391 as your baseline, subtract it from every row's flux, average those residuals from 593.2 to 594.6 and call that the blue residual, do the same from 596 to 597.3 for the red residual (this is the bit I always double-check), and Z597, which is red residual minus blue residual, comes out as -1.5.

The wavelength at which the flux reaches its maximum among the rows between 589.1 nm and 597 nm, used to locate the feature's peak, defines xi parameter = 594.991 nm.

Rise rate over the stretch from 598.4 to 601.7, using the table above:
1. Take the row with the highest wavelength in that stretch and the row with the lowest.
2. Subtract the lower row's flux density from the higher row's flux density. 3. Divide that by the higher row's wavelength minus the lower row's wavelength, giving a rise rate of 1.0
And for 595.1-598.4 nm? -2.2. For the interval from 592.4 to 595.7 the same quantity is -2.5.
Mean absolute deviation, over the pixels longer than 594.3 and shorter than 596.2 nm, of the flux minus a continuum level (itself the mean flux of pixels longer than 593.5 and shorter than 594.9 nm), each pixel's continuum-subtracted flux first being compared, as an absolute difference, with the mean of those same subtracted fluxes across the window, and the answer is 2.8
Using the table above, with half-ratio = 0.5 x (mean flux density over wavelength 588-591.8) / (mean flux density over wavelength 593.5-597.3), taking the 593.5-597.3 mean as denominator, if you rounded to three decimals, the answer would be 0.488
